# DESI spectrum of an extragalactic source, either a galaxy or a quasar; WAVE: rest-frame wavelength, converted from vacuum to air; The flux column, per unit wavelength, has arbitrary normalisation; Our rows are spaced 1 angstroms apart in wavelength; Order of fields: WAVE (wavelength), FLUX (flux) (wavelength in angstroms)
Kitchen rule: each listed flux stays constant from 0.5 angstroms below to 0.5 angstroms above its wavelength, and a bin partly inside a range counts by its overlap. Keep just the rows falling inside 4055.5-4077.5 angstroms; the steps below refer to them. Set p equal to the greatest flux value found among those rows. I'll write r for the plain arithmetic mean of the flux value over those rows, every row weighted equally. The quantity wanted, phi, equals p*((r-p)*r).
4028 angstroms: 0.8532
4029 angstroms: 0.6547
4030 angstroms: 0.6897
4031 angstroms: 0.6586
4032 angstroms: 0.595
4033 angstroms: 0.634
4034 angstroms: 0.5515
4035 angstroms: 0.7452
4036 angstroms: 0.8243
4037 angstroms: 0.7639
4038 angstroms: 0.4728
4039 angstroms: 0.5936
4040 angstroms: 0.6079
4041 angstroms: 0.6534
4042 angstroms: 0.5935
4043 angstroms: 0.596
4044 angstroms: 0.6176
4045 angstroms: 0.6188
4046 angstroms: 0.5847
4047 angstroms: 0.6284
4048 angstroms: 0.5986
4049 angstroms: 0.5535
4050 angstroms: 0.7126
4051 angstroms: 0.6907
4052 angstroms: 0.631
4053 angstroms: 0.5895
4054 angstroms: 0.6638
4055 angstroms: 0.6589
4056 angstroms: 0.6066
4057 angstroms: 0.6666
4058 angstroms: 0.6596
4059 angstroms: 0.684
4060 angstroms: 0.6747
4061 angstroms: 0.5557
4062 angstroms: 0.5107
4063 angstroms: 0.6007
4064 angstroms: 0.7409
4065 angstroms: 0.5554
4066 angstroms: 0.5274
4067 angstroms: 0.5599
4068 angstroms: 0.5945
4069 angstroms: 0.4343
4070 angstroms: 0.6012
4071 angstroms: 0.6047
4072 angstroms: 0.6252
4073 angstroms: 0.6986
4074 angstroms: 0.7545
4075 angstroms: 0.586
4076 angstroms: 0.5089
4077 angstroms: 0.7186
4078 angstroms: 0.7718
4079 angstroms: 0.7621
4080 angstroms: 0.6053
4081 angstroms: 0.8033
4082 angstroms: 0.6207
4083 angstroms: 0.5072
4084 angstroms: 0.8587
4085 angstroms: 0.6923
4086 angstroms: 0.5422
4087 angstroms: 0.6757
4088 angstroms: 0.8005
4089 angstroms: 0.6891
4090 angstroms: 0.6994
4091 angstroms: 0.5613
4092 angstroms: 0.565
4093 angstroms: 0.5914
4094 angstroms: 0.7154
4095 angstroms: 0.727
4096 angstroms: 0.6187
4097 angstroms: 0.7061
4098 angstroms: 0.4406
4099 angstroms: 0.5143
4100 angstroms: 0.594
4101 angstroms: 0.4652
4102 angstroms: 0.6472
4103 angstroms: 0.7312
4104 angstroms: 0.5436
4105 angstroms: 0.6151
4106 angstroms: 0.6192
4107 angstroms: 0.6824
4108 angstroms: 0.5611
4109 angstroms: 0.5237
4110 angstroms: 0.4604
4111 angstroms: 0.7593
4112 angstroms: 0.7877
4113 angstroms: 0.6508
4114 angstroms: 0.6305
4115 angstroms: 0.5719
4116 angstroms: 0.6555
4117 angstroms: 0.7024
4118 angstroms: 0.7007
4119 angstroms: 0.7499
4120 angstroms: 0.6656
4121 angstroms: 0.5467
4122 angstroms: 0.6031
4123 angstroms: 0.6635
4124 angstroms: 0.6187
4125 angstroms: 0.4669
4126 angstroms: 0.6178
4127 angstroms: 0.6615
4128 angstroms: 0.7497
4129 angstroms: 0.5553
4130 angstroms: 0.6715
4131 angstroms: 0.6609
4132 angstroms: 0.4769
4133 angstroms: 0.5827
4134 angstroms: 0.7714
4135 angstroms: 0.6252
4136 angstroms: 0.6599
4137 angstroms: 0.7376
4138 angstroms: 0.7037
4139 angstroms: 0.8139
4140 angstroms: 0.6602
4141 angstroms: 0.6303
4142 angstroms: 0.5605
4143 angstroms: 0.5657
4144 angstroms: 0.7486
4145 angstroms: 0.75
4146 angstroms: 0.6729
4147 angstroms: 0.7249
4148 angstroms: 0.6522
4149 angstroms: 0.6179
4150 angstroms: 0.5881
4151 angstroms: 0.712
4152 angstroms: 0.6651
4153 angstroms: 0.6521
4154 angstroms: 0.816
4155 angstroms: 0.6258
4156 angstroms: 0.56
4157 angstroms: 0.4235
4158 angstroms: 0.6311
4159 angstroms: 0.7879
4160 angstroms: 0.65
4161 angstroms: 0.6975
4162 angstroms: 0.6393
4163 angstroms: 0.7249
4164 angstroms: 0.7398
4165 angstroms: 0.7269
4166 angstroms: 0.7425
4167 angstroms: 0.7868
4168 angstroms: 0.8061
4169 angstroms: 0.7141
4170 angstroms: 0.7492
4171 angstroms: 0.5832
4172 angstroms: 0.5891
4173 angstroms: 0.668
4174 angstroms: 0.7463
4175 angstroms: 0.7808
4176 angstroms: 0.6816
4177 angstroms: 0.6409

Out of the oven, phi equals -0.066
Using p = 0.7545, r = 0.612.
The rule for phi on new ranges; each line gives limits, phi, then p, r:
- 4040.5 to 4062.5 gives -0.039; 0.7126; 0.625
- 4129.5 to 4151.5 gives -0.081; 0.8139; 0.663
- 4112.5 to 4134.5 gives -0.067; 0.7714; 0.635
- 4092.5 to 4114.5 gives -0.083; 0.7877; 0.617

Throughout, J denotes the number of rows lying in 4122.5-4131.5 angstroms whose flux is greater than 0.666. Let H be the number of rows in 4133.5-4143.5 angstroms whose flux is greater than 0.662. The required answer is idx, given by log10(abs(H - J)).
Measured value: 0.30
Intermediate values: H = 4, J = 2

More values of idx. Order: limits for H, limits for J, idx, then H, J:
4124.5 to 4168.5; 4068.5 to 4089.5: 1.00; 21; 11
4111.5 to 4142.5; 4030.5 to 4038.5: 0.95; 12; 3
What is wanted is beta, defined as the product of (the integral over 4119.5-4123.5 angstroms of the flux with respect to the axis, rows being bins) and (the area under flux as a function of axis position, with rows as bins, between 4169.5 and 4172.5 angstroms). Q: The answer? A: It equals 4.8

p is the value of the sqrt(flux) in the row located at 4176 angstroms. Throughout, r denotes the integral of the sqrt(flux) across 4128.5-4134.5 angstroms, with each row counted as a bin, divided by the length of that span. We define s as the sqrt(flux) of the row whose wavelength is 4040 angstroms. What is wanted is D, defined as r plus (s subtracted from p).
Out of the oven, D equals 0.83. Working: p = 0.826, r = 0.785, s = 0.78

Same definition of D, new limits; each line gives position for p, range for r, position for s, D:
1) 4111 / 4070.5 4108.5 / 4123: 0.86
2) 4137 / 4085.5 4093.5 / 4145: 0.79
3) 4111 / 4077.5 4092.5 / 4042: 0.92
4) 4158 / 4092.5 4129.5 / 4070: 0.81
